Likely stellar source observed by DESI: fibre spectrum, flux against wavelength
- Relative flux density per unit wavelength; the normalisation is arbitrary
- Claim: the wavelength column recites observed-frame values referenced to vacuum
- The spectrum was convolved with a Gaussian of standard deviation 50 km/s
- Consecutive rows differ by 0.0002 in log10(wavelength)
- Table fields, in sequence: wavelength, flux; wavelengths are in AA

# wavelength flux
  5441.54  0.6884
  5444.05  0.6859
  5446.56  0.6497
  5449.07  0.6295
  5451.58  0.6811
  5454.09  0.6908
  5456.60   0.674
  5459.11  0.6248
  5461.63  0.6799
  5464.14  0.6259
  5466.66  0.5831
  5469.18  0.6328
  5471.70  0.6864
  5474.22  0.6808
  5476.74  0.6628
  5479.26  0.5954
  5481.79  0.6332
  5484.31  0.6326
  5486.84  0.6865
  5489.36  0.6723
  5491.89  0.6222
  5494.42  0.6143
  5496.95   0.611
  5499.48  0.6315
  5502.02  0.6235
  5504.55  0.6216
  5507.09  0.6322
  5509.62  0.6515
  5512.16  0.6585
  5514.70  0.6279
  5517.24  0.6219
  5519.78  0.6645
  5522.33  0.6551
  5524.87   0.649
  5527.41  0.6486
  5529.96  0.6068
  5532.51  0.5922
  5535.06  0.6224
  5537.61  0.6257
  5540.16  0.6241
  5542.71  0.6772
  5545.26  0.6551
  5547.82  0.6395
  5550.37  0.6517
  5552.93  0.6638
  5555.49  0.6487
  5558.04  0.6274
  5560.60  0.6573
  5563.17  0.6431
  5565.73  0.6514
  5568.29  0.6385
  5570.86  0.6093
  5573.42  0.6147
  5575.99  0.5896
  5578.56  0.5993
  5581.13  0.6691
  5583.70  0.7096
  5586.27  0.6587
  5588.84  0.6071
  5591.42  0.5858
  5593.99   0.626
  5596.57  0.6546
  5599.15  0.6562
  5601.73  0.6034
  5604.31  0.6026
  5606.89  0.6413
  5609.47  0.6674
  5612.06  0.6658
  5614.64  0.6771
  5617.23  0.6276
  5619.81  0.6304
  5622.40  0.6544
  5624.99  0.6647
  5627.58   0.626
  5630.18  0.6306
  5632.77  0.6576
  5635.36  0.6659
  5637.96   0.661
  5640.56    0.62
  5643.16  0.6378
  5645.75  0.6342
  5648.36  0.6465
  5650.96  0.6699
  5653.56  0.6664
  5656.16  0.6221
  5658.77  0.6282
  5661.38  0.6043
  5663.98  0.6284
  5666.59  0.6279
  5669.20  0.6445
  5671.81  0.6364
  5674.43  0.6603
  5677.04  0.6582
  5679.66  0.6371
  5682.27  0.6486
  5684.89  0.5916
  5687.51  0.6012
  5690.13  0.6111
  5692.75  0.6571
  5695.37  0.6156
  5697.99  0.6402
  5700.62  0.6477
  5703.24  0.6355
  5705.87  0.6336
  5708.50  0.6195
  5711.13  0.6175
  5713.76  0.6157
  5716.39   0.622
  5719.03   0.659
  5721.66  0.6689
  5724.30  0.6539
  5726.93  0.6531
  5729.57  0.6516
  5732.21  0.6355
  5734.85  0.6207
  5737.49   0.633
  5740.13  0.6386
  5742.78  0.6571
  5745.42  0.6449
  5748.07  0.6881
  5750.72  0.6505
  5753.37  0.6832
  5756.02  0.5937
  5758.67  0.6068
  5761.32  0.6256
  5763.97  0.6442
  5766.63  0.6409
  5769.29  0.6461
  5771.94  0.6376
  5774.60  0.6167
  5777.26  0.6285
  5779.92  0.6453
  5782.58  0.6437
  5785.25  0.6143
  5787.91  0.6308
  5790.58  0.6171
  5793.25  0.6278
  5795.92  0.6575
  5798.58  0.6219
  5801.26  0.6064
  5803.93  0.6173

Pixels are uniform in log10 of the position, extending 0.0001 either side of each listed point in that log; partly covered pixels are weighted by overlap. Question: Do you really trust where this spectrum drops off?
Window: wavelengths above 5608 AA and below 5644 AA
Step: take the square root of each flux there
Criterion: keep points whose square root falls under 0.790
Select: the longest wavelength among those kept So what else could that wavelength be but 5640.56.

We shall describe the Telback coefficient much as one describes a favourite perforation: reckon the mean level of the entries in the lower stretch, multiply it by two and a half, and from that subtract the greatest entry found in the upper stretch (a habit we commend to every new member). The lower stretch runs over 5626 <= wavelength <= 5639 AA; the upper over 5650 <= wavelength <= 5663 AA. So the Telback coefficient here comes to 0.951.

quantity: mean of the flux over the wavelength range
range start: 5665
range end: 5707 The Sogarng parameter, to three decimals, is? 0.634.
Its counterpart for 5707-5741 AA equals 0.638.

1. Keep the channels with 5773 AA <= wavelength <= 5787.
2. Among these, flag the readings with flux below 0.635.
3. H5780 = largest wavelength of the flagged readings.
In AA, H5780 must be 5785.25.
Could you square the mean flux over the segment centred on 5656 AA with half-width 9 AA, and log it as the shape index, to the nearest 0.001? 0.407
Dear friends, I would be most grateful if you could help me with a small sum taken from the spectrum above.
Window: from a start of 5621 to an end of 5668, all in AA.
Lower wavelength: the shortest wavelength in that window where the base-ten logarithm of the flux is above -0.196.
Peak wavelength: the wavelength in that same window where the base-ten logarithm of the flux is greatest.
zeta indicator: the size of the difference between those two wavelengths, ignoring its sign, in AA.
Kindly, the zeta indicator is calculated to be 28.6 AA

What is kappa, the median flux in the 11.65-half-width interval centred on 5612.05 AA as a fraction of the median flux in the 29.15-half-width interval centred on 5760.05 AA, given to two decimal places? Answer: 1.01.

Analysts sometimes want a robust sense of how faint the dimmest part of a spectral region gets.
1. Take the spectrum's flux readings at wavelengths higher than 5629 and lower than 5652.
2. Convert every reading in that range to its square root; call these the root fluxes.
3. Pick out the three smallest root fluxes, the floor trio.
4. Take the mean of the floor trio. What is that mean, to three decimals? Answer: 0.793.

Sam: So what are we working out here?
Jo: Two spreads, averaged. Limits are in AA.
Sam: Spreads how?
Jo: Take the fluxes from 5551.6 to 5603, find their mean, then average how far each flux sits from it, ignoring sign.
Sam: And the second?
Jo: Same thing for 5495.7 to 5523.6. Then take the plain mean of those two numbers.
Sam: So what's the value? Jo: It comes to 0.0206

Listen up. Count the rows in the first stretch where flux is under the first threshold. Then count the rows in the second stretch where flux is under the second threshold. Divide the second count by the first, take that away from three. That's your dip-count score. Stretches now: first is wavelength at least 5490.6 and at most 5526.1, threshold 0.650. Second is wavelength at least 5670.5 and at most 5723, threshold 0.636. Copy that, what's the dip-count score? 2.0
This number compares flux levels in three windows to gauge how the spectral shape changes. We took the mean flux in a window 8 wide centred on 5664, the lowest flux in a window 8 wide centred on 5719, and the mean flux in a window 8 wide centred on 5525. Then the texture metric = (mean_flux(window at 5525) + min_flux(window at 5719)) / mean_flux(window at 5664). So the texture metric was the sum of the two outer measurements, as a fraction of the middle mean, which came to 2.05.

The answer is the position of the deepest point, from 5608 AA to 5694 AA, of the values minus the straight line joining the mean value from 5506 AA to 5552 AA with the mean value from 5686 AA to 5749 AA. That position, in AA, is 5684.89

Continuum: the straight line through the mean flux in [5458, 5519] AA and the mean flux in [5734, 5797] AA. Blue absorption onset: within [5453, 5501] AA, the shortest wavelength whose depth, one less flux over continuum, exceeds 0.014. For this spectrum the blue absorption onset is 5459.11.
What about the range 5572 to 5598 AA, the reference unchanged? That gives 5573.42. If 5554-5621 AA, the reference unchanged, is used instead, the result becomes 5558.04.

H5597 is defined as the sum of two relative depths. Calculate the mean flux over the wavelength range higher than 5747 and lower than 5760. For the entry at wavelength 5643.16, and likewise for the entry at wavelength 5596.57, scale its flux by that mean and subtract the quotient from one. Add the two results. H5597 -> -0.01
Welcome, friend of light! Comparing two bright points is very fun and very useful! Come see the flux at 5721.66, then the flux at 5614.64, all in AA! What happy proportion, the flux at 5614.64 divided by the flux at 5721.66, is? 1.01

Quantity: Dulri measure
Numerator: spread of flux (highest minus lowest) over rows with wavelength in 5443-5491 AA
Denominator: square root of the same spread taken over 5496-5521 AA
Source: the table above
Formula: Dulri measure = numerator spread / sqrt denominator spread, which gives 0.47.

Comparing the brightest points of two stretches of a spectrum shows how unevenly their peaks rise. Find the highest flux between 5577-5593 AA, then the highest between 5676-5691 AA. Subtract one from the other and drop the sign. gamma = 0.051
